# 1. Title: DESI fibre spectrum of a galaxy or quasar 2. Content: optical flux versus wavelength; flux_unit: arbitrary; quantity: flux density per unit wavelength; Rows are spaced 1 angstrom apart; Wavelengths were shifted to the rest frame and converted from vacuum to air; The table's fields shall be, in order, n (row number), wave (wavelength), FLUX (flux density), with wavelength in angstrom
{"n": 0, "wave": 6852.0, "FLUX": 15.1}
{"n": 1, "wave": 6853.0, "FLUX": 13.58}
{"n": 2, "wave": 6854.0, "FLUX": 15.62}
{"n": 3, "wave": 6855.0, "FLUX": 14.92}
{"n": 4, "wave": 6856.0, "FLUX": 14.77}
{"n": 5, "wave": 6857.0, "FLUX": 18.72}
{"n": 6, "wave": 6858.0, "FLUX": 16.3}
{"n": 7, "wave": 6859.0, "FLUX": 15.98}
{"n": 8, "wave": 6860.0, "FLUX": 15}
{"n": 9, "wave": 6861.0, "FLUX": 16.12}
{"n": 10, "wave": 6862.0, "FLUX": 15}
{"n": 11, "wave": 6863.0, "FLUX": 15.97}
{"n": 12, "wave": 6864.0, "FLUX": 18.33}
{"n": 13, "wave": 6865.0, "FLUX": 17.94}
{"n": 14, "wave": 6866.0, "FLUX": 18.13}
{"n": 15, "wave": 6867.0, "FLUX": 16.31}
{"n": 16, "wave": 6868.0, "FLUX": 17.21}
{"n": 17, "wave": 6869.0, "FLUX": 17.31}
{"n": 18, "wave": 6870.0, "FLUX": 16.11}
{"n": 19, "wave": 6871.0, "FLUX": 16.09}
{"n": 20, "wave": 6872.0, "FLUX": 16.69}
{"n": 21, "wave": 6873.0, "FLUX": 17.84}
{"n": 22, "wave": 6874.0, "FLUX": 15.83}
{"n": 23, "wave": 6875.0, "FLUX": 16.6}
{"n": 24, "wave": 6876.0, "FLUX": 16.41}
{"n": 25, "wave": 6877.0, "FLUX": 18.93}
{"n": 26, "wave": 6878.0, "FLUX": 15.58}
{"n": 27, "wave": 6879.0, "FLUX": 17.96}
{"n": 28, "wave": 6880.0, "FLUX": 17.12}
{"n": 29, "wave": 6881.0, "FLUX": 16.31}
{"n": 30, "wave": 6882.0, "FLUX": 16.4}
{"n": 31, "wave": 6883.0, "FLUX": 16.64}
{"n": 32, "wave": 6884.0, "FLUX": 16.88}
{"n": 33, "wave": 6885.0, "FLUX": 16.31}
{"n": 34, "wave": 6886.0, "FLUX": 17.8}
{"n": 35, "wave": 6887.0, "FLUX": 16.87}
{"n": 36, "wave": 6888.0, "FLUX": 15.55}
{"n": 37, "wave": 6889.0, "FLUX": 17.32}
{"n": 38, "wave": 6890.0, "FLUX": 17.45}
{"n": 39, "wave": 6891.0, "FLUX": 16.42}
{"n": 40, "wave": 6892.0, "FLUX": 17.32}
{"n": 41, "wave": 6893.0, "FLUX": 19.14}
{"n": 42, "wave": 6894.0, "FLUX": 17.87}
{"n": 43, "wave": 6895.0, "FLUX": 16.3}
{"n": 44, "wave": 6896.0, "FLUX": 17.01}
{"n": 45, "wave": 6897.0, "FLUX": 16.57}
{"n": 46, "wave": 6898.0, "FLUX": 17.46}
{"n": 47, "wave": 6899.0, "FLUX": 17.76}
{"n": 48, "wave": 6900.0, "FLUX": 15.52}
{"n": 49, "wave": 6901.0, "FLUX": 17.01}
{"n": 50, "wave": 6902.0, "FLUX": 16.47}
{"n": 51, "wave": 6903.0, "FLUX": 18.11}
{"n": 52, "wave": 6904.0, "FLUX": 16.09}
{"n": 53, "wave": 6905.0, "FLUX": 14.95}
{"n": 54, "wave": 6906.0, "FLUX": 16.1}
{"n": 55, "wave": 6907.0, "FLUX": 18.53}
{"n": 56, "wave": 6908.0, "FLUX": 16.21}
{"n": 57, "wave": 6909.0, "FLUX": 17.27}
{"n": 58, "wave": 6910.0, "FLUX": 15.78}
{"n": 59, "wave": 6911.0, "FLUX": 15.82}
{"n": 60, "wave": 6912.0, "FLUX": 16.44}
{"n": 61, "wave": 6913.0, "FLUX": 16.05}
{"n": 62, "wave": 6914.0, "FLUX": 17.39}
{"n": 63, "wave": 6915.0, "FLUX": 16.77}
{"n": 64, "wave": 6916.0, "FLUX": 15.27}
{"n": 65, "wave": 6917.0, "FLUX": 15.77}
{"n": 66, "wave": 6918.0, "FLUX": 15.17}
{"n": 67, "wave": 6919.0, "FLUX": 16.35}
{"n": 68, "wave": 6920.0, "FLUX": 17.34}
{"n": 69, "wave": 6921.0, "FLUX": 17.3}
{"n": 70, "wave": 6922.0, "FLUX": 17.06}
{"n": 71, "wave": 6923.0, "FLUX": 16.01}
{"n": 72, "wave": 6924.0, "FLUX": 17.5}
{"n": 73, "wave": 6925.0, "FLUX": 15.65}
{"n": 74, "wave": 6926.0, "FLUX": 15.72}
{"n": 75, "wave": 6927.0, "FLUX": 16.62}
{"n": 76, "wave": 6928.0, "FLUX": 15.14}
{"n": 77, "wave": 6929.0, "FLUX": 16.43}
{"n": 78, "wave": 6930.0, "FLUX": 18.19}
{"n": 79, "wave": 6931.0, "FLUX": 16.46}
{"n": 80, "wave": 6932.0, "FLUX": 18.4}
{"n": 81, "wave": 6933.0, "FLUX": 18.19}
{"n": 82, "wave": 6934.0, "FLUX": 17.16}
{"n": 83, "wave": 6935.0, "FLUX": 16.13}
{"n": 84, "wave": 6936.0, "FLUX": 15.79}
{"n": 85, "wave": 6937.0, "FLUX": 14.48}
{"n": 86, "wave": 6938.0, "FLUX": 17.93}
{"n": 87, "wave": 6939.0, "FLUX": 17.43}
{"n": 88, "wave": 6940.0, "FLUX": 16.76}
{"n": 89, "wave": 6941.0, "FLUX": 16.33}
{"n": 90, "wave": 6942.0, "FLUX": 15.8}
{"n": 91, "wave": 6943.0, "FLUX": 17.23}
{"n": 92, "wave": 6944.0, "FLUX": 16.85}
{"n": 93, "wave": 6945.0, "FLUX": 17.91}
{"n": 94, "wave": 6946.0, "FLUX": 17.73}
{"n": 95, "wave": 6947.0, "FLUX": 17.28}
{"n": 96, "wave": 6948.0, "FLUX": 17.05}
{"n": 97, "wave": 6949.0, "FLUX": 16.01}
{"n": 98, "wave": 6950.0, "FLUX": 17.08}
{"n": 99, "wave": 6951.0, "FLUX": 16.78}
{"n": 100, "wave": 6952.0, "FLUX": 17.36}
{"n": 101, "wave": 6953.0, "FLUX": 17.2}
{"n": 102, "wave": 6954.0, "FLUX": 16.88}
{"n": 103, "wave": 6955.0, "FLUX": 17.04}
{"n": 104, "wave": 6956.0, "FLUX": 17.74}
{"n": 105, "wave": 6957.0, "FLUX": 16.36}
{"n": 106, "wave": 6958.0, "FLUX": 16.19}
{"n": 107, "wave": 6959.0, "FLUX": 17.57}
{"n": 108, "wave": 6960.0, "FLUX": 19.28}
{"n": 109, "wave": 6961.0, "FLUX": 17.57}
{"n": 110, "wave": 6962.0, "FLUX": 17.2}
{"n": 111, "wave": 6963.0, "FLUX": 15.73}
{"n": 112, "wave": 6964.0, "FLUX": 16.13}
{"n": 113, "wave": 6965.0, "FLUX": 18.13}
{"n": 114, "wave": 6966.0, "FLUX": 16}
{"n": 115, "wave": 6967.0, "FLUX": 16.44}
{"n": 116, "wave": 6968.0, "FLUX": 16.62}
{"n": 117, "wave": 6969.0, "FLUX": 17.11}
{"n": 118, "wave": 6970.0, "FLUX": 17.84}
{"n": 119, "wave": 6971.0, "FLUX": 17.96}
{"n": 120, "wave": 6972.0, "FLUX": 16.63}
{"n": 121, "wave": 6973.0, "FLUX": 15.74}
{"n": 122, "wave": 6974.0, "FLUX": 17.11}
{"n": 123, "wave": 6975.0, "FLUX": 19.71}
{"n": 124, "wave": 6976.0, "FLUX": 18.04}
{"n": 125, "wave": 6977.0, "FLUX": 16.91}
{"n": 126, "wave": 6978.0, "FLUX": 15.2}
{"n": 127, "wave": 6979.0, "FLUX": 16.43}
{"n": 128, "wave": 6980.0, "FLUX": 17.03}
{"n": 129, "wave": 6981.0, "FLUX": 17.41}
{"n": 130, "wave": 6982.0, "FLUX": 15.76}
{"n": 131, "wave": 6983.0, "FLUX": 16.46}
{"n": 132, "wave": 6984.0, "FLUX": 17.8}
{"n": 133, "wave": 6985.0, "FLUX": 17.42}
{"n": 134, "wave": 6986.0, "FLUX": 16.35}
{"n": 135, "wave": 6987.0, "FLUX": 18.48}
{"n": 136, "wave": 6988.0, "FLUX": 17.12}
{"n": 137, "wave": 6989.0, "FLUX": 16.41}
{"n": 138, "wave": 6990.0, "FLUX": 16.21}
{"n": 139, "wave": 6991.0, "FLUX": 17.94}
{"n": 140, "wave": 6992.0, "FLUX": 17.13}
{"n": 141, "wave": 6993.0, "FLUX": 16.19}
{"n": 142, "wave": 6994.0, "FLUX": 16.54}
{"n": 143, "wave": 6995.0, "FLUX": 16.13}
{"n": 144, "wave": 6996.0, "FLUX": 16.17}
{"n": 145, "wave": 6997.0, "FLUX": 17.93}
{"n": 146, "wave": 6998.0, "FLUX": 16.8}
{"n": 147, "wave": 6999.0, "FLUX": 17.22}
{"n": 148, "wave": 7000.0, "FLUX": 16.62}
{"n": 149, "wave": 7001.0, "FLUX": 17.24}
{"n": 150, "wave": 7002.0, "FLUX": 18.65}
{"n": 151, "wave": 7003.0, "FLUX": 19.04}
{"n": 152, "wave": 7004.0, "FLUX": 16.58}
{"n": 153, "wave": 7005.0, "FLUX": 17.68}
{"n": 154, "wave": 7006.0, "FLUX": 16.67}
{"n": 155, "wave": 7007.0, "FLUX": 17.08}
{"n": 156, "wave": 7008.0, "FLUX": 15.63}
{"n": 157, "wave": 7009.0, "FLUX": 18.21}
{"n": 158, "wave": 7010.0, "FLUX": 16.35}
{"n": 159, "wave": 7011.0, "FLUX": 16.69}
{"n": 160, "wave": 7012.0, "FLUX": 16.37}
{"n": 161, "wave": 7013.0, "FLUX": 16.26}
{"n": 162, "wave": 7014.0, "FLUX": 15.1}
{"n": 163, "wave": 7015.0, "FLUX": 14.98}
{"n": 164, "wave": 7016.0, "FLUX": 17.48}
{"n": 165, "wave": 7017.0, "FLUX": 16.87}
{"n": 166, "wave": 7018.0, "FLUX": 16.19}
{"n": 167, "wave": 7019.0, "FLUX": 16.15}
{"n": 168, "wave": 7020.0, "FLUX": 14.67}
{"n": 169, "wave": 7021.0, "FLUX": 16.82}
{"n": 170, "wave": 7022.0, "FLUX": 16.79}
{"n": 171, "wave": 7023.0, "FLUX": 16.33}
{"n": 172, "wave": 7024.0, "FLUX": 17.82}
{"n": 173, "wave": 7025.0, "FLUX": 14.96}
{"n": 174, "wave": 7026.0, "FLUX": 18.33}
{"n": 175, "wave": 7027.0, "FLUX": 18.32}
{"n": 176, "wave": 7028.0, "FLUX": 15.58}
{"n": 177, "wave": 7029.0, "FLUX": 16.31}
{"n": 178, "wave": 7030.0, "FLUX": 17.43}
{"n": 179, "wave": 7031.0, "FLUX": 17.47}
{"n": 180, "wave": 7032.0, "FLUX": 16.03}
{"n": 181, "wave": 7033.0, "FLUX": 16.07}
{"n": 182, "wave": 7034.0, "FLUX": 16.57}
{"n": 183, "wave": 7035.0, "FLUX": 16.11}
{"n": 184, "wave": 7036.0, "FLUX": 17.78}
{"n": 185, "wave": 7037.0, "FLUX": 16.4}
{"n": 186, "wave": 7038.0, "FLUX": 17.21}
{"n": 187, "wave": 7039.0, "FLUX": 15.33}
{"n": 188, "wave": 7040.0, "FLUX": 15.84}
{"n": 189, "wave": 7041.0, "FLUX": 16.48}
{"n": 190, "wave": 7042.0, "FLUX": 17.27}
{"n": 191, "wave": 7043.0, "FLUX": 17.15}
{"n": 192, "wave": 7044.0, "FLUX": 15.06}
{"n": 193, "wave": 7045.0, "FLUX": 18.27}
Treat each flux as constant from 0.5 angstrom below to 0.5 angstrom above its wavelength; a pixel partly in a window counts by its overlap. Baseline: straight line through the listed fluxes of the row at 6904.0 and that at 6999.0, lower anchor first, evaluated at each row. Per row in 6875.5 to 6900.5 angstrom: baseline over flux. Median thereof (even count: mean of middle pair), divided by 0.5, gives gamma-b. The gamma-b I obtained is 1.88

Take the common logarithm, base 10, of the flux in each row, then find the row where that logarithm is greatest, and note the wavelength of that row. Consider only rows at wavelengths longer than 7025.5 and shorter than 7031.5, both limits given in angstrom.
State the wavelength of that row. 7026.0 angstrom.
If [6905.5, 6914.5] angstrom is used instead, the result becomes 6907.0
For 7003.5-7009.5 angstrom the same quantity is 7009.0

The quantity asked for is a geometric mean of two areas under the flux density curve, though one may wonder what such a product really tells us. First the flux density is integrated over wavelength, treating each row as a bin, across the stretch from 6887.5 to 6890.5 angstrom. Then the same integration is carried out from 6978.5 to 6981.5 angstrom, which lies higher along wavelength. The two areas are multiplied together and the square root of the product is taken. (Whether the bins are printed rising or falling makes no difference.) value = 50.6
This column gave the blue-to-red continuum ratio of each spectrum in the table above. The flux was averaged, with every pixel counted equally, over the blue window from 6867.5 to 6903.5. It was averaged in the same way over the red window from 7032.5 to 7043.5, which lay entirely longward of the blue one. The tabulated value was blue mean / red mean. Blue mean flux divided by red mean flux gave 1.023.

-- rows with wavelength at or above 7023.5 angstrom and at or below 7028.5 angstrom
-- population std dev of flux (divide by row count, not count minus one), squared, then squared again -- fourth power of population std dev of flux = 4.3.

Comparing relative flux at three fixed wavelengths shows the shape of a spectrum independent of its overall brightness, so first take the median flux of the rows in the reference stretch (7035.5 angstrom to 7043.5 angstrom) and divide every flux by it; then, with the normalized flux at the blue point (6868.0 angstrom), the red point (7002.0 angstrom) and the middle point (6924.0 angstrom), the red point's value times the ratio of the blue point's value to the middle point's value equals 1.09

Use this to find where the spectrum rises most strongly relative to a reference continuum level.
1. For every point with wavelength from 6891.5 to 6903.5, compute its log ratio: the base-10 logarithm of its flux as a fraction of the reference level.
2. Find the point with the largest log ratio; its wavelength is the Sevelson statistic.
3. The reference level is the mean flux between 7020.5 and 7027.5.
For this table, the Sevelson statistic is 6893.0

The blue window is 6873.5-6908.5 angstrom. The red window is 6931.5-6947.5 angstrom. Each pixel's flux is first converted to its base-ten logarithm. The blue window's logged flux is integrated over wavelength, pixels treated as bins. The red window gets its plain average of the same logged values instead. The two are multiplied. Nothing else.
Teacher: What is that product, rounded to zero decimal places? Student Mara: 53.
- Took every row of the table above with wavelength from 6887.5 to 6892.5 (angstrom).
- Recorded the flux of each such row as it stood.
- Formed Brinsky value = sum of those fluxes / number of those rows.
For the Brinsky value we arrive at 16.8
